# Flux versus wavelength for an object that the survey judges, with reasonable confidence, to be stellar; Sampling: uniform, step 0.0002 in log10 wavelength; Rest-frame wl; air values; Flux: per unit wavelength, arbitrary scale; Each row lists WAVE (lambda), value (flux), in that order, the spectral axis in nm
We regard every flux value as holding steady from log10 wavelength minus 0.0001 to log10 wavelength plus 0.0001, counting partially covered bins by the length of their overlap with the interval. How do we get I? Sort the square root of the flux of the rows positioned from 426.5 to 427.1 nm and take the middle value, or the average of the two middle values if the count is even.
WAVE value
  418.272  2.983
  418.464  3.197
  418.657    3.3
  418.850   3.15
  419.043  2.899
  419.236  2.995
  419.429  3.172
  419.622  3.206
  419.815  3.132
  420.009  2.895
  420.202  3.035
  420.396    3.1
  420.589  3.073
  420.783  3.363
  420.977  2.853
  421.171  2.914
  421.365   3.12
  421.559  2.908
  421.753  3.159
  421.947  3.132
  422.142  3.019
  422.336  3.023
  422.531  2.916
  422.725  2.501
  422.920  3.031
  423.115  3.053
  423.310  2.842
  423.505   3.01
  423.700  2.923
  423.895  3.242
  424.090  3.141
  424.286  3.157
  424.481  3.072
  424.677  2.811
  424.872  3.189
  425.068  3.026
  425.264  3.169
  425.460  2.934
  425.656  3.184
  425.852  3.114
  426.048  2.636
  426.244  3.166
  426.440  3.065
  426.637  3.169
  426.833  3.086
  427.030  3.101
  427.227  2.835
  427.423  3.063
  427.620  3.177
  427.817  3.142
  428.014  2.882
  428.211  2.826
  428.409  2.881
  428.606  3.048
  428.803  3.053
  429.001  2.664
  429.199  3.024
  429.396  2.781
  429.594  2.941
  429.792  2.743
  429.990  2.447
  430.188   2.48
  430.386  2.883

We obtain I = 1.76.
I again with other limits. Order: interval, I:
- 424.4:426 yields 1.76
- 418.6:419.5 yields 1.77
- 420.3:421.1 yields 1.76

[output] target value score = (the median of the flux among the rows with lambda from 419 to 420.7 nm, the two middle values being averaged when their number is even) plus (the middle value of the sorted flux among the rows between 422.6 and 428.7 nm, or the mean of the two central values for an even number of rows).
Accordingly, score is 6.14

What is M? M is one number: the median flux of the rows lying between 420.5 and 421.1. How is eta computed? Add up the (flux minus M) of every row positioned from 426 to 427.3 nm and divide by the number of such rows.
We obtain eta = -0.06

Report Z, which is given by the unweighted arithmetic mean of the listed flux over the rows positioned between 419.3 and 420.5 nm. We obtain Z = 3.09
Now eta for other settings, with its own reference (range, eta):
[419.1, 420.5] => 0.00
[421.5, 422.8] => -0.12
